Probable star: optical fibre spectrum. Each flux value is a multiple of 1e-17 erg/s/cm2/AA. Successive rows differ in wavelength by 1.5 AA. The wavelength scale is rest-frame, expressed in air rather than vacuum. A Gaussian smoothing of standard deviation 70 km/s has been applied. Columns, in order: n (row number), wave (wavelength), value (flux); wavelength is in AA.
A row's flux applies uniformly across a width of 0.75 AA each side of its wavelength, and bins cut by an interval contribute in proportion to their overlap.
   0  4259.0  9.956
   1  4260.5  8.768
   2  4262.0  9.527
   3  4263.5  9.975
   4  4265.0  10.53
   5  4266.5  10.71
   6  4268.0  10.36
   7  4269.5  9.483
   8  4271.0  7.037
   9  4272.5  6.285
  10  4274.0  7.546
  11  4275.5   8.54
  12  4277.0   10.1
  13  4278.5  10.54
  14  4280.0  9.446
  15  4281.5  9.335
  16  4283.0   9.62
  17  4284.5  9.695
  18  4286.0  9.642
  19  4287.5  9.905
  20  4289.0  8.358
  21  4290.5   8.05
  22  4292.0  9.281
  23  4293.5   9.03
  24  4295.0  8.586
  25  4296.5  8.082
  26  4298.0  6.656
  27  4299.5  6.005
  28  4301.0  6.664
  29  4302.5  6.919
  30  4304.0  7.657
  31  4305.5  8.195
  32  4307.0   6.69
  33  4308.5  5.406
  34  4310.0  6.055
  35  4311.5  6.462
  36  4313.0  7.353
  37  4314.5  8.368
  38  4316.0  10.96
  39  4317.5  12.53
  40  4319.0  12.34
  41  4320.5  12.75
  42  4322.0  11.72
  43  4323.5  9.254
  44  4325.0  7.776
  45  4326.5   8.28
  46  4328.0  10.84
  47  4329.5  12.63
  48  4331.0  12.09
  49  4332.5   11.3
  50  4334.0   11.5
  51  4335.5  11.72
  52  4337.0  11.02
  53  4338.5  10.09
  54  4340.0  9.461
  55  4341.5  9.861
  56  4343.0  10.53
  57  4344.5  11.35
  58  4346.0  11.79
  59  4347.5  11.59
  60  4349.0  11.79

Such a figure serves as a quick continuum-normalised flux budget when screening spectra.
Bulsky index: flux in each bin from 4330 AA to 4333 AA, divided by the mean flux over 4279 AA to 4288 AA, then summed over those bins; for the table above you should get 2.43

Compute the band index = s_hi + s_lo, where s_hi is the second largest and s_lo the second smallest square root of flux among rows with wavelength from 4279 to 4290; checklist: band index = 6.2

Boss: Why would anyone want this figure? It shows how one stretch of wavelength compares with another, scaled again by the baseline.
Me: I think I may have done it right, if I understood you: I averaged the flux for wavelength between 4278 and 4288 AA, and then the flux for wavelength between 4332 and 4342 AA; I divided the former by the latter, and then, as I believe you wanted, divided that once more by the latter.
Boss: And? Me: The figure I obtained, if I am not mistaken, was 0.085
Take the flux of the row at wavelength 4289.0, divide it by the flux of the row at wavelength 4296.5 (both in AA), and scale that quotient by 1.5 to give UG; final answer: 1.55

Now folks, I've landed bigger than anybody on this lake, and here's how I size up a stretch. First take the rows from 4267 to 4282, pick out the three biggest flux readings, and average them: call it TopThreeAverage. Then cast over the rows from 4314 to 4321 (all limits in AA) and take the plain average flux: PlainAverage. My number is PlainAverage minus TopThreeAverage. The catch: 1.1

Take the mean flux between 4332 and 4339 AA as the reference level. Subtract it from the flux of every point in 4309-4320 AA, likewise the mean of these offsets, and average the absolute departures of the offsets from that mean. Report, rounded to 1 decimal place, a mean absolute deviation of 2.4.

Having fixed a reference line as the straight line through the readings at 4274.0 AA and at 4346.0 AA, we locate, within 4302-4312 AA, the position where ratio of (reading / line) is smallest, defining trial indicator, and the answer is 4308.5 AA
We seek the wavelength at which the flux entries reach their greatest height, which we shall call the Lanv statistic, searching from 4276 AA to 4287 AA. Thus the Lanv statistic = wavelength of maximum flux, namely 4278.5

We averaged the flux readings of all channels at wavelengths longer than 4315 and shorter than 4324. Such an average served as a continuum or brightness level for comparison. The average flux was 11.6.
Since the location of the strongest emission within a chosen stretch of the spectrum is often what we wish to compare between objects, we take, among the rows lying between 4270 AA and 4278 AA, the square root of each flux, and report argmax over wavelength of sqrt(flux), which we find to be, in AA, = 4277.0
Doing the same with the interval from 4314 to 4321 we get 4320.5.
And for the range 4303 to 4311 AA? 4305.5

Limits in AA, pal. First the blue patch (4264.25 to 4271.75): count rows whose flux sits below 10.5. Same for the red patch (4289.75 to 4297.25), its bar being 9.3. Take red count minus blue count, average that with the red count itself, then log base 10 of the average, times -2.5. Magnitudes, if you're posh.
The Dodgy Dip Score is -1.4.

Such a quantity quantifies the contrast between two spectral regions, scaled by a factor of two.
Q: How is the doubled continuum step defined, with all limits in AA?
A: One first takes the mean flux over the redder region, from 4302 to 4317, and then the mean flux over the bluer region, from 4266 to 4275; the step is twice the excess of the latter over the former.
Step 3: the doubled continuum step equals 2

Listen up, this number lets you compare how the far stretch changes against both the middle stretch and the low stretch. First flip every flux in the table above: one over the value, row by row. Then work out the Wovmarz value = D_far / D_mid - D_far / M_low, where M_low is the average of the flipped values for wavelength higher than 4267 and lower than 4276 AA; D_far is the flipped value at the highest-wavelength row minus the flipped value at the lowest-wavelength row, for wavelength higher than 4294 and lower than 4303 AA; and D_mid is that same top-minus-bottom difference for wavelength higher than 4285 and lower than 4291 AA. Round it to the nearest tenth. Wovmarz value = 1.1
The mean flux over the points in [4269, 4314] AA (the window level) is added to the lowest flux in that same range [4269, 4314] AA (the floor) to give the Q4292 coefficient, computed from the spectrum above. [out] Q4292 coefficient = 13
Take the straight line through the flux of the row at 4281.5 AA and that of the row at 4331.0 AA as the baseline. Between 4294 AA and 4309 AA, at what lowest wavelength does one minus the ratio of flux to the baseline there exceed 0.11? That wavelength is 4295.0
